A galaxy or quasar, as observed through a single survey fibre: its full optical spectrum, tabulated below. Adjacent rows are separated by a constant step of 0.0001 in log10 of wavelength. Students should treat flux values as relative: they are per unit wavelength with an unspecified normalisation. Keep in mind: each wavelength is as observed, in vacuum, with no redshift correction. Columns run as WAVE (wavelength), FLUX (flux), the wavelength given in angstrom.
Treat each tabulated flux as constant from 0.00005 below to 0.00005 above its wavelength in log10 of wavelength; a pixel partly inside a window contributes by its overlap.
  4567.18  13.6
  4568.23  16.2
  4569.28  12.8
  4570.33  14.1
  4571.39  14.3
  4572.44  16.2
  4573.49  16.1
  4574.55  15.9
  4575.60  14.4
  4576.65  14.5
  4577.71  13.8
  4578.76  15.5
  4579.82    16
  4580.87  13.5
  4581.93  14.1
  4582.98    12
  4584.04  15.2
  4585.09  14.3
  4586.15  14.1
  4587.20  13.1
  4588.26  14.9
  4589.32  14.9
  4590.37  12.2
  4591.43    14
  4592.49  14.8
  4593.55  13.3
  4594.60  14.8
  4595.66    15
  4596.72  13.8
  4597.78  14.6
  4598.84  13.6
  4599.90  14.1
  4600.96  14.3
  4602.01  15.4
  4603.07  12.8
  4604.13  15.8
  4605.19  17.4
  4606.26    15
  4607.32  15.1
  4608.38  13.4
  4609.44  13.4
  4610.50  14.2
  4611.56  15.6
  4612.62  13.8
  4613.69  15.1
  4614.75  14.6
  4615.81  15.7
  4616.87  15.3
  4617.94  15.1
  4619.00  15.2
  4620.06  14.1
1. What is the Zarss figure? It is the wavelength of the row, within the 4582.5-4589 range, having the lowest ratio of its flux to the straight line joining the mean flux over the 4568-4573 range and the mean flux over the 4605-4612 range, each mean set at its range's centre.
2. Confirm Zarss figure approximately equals 4582.98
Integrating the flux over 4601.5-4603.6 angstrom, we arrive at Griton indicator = 30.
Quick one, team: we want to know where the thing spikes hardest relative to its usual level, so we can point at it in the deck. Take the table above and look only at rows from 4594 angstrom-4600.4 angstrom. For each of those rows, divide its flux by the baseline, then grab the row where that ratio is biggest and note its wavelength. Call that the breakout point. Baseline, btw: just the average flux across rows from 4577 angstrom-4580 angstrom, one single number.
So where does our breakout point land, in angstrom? 4595.66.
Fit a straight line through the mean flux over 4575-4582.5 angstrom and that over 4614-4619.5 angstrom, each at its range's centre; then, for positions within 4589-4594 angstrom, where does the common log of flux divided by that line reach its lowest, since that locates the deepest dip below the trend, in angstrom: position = 4590.37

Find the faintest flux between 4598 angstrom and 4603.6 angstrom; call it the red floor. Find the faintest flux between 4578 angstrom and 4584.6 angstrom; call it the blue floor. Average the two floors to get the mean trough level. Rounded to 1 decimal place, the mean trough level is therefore 12.4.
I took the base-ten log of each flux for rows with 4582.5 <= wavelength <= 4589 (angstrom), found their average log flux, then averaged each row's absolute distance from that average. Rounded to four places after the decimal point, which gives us 0.0296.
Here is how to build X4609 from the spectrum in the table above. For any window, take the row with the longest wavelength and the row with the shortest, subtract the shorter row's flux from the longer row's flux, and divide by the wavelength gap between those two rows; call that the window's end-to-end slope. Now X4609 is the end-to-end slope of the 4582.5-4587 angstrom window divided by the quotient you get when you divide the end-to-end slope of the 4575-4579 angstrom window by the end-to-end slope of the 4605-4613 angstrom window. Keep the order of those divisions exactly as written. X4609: -0.92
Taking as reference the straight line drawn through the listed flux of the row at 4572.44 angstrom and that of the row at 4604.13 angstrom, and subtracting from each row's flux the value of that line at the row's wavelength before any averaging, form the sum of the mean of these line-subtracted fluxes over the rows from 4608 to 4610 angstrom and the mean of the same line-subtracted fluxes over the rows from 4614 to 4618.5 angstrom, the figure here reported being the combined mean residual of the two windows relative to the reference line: -2.8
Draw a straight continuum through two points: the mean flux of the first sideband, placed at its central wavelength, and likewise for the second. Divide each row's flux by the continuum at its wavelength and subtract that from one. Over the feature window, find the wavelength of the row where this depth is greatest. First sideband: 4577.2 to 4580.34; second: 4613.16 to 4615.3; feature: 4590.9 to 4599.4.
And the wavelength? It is 4593.55 angstrom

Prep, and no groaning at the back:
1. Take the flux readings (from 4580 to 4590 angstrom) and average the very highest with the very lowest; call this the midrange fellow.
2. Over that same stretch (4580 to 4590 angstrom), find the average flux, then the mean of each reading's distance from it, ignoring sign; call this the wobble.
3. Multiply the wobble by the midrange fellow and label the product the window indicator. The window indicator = 10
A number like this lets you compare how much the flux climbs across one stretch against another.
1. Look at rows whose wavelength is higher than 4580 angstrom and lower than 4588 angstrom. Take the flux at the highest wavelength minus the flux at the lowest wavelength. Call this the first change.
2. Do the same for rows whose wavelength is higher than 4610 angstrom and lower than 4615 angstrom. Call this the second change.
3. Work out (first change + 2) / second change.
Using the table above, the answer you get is 4.0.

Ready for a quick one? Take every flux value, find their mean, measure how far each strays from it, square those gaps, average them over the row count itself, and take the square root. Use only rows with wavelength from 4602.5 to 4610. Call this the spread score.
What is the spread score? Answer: 1.50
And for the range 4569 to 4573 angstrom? 1.21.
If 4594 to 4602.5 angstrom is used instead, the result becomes 0.57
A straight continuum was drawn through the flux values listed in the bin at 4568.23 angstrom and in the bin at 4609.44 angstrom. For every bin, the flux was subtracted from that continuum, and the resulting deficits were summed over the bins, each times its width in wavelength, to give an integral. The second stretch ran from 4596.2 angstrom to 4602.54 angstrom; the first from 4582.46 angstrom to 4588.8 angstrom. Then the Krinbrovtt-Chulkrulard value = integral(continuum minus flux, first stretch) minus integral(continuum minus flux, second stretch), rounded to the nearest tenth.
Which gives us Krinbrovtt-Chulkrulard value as 8.2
